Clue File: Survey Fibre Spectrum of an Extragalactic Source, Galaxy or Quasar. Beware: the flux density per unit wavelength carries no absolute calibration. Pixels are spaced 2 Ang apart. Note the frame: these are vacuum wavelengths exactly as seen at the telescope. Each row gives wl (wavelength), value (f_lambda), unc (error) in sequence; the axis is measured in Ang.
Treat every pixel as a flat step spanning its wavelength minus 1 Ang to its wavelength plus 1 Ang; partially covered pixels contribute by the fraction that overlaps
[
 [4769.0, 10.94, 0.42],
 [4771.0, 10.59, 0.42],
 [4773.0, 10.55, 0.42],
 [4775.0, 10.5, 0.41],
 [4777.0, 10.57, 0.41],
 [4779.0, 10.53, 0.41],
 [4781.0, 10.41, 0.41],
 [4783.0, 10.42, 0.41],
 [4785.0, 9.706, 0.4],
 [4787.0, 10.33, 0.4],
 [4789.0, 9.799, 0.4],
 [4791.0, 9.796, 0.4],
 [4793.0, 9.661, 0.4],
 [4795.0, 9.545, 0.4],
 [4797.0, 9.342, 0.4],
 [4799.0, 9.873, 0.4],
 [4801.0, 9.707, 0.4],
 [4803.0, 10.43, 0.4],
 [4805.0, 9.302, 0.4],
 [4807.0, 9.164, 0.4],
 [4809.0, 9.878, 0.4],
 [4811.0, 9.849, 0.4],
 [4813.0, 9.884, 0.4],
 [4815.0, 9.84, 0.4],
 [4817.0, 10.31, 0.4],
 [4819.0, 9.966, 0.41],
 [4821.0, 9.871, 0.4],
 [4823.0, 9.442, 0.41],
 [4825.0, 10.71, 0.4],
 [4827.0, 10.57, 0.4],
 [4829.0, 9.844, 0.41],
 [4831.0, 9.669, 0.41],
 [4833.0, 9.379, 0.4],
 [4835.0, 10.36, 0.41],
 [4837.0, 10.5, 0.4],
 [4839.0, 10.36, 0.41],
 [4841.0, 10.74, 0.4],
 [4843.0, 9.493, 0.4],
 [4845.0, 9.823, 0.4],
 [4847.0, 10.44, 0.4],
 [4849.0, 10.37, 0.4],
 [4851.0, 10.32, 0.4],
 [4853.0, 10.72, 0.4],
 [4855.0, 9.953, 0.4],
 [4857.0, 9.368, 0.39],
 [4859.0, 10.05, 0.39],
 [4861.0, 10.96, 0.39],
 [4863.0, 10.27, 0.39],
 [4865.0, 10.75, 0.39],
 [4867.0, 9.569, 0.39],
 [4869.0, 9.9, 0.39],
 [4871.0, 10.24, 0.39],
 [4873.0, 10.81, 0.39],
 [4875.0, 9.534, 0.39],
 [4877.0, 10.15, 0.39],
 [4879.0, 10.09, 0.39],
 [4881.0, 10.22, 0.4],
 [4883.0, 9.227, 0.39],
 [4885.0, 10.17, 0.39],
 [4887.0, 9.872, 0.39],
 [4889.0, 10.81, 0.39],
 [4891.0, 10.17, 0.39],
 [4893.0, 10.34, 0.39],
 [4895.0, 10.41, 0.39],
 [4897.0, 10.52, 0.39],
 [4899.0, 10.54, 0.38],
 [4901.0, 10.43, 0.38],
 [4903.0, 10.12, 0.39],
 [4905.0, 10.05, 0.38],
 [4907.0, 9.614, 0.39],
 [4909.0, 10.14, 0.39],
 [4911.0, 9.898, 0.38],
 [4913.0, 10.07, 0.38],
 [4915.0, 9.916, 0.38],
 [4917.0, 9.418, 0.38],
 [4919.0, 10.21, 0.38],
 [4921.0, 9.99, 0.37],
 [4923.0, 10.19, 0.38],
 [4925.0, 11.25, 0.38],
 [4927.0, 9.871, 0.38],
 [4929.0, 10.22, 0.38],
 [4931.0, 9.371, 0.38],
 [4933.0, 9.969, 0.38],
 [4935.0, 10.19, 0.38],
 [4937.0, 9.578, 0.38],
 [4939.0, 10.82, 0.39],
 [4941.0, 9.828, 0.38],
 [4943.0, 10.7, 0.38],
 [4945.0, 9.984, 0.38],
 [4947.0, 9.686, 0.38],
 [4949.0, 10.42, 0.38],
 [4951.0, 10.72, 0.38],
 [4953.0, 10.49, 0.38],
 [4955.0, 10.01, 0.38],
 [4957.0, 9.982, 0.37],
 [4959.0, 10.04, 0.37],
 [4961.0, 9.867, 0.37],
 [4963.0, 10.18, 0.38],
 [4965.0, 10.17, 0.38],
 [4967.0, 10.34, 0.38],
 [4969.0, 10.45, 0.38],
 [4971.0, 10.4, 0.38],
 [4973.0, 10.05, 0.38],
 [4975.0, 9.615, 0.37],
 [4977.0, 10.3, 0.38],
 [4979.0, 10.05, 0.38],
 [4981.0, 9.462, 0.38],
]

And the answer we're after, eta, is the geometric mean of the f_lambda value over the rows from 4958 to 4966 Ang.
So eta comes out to 10.06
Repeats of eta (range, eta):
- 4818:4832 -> 10.00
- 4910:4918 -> 9.82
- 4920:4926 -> 10.46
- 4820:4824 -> 9.65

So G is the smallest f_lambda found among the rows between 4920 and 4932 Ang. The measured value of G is 9.371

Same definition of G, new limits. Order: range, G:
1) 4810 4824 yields 9.442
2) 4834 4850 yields 9.493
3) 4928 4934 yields 9.371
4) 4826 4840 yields 9.379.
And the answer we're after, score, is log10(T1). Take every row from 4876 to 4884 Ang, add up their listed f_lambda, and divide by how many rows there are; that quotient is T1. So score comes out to 1.00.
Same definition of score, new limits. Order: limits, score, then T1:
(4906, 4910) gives 0.99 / 9.9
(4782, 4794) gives 1.00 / 10.0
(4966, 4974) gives 1.01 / 10.3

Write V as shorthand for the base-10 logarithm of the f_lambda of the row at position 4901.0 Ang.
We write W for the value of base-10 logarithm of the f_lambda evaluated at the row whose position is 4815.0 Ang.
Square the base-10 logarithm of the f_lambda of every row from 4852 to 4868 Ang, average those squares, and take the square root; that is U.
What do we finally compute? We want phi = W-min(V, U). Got -0.015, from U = 1.01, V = 1.02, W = 0.99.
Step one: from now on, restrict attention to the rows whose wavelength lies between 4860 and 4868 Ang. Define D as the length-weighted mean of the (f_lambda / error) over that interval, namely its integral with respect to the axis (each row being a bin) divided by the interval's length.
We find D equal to 26.6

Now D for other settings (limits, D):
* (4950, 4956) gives 27.4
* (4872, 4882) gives 25.9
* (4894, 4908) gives 26.6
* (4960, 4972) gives 27.0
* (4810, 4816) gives 24.6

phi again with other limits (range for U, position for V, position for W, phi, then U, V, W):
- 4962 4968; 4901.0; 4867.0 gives -0.029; 1.01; 1.02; 0.98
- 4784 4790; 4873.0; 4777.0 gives 0.027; 1.00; 1.03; 1.02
